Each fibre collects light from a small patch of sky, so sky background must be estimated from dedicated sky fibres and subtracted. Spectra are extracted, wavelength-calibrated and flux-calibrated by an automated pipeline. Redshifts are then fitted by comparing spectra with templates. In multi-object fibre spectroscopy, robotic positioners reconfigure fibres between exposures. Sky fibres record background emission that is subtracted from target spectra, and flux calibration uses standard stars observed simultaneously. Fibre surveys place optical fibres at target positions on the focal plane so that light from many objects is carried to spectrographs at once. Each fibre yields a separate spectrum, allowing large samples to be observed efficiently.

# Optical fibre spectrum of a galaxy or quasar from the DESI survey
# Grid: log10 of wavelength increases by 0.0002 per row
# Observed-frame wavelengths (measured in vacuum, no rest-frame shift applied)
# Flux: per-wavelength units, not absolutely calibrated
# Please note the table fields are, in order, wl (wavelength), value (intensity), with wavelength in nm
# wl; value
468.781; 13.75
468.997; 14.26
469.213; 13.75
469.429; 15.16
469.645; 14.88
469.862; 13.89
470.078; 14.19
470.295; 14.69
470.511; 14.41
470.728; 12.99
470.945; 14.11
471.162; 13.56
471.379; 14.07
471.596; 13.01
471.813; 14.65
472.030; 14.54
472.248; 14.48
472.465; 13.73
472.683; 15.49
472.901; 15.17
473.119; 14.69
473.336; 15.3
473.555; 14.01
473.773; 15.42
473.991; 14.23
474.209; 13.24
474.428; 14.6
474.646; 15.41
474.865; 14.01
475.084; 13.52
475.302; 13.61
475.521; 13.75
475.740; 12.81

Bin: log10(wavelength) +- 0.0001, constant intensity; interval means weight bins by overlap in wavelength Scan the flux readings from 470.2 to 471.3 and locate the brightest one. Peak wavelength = 470.295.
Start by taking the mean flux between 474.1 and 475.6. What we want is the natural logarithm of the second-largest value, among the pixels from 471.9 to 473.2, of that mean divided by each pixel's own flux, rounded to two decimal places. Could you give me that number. -0.03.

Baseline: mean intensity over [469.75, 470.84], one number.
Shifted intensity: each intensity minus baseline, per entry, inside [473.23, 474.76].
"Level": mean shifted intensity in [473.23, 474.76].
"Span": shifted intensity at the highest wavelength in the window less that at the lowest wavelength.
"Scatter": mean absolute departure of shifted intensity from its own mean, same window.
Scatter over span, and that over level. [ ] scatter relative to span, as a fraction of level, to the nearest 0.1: 10.6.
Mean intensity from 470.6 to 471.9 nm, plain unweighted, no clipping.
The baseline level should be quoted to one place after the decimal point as 13.7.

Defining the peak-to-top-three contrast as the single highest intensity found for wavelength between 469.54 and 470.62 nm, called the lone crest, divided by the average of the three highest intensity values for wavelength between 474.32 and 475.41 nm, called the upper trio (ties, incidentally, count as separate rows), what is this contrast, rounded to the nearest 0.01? 1.01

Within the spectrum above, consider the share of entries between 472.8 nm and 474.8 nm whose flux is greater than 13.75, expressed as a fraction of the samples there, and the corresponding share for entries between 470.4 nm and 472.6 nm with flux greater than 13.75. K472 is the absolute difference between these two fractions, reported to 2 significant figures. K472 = 0.29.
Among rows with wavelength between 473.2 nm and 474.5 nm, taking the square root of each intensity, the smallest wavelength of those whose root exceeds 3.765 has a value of 473.336 nm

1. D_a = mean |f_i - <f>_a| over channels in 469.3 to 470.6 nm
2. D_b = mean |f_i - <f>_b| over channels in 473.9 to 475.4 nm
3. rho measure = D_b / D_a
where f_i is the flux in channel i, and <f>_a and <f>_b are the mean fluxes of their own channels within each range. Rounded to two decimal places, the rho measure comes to 1.51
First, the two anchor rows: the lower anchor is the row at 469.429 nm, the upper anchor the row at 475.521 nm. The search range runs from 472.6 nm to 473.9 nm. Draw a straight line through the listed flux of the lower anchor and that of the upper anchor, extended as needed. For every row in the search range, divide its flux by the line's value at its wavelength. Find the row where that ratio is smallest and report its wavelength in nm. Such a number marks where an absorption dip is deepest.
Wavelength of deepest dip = 473.555 nm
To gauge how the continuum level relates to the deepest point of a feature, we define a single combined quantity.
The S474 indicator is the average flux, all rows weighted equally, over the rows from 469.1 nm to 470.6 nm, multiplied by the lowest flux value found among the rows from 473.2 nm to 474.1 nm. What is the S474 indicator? 202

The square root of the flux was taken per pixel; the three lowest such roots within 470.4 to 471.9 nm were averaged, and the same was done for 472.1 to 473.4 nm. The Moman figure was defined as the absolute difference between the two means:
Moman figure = 0.15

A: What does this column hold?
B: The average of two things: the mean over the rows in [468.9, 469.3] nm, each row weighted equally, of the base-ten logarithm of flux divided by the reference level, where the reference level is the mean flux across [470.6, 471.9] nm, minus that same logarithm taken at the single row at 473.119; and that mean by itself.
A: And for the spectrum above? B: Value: -0.006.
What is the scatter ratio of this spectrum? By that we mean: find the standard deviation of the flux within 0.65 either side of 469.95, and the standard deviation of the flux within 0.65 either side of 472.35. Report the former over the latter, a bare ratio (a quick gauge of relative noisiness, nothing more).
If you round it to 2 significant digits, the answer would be 0.76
